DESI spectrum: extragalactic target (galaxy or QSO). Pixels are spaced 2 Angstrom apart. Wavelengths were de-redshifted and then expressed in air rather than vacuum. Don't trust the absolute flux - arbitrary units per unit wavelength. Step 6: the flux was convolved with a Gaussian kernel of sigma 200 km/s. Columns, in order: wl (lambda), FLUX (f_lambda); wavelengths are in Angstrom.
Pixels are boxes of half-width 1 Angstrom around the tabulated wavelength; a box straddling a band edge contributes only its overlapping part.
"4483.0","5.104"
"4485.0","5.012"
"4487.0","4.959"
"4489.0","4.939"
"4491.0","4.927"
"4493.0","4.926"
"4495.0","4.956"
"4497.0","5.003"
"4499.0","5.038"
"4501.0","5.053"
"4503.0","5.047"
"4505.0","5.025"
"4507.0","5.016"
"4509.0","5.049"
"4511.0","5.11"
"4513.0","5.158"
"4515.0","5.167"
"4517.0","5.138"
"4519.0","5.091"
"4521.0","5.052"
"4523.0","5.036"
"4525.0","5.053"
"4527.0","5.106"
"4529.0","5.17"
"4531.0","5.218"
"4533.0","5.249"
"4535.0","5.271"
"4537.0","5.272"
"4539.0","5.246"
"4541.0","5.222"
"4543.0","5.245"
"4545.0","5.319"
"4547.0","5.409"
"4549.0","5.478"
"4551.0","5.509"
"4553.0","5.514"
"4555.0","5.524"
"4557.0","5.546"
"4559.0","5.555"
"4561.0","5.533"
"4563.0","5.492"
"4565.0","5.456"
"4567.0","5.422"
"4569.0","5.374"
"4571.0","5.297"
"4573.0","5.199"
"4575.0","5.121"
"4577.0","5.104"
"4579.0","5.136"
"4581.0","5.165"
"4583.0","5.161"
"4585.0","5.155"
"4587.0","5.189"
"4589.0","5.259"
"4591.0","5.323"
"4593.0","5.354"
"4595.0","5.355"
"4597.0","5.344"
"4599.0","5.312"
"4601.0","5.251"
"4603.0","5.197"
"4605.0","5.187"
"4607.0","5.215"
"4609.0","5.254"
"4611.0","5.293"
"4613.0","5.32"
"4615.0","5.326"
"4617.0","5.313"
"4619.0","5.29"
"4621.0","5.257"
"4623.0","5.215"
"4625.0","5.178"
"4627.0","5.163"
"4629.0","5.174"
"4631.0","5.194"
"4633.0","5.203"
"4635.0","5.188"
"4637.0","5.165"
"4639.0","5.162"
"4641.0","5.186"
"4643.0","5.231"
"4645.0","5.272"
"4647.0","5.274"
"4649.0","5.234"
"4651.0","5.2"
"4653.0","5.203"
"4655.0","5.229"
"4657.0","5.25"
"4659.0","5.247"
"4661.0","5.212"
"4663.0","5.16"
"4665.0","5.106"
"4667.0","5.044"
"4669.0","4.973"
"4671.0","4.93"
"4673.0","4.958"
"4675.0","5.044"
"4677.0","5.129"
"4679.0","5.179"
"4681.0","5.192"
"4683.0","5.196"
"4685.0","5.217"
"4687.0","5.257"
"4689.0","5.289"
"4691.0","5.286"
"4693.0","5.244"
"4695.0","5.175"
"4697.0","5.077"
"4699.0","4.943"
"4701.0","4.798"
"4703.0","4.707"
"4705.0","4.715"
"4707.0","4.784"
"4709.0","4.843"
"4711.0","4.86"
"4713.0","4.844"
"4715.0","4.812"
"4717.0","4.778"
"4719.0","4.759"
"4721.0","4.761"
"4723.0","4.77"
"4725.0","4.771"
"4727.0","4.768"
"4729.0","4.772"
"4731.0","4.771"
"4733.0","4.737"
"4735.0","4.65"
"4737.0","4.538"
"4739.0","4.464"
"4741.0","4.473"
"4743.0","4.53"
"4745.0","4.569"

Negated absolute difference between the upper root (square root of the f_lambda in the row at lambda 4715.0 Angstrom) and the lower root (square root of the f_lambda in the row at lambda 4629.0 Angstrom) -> -0.08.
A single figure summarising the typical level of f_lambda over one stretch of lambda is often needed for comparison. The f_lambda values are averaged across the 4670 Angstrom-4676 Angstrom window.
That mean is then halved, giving 2.49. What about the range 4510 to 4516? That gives 2.57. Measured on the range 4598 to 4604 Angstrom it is 2.63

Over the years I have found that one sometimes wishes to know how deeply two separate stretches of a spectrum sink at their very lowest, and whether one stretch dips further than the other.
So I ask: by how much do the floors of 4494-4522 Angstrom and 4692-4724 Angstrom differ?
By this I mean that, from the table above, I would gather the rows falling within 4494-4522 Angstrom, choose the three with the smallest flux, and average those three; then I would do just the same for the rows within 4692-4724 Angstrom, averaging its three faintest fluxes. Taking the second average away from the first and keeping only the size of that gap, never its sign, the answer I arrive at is 0.26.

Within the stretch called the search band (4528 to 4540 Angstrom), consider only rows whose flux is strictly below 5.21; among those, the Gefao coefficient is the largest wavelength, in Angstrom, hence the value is 4529.0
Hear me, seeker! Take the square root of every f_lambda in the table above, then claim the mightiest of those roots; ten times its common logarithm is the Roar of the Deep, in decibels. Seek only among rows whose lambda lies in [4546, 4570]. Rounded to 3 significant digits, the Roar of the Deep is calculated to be 3.72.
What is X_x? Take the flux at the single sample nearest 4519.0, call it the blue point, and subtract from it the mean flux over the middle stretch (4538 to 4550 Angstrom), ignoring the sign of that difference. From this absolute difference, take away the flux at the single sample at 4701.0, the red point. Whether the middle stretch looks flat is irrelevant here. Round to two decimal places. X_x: -4.57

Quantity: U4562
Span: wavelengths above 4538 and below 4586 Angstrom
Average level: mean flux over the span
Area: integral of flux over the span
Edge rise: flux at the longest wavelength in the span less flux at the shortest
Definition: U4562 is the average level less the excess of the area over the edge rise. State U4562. -251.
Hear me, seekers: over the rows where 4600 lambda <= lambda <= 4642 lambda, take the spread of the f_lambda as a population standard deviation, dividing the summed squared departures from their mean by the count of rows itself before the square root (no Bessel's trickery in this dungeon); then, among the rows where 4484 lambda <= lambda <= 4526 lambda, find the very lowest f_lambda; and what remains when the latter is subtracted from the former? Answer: -4.87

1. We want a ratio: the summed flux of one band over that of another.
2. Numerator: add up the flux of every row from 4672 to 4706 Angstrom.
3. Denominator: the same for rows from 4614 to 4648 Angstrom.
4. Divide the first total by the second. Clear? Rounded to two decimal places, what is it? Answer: 0.97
